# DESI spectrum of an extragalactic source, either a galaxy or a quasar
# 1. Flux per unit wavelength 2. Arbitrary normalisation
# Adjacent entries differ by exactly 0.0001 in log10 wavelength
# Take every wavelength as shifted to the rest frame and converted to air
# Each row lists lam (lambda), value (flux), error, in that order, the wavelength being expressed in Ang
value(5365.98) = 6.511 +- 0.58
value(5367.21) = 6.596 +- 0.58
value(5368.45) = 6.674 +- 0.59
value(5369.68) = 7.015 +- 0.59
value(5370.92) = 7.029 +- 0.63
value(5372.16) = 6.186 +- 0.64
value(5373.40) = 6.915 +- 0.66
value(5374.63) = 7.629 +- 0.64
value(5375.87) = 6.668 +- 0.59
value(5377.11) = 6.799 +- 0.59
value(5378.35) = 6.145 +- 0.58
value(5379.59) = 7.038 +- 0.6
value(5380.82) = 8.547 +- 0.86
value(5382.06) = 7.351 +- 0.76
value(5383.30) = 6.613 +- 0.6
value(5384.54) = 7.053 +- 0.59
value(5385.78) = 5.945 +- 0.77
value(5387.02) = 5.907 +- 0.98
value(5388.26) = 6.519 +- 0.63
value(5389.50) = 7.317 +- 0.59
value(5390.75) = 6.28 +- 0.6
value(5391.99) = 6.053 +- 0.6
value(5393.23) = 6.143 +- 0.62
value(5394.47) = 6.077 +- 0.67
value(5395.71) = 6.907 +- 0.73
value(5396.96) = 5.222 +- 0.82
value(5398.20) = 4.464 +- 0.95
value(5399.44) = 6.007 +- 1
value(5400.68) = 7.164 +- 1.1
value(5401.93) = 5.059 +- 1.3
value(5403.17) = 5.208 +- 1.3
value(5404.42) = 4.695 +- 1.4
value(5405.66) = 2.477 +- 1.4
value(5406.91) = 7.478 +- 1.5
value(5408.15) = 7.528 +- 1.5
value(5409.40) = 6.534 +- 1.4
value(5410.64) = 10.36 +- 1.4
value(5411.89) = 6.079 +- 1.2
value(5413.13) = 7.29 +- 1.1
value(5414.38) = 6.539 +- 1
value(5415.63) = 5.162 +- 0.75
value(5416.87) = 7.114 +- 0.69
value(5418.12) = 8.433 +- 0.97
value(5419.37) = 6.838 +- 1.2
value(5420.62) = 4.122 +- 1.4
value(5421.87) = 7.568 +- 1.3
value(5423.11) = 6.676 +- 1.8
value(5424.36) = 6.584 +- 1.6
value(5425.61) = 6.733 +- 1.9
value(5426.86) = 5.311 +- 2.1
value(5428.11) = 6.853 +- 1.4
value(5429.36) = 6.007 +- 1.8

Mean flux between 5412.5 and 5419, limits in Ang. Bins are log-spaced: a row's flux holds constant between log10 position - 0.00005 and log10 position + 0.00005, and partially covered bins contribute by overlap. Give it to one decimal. 6.9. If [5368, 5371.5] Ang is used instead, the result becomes 6.9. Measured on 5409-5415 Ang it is 7.4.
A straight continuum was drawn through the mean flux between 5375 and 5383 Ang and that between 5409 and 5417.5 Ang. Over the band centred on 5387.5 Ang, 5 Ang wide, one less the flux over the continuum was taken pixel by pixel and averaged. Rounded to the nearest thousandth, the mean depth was 0.092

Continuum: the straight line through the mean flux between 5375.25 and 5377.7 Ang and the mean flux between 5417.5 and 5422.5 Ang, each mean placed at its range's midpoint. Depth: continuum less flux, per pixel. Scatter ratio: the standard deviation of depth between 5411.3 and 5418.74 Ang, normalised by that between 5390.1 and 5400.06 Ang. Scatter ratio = 1.5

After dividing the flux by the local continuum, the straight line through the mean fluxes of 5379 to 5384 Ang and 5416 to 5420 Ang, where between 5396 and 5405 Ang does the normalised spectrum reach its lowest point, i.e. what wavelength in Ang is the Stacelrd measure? 5398.20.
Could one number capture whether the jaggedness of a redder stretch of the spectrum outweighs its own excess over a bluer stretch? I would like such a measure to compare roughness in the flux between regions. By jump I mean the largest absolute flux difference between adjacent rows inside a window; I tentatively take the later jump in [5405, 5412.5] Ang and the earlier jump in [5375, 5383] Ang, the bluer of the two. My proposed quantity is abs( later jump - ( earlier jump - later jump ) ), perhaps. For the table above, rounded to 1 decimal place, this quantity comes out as 8.5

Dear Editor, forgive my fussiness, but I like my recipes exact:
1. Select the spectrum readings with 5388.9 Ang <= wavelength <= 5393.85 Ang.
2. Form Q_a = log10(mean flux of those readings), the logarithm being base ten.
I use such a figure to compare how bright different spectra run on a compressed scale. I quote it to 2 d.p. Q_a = 0.81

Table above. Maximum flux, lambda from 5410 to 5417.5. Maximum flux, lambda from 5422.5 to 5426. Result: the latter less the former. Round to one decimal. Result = -3.6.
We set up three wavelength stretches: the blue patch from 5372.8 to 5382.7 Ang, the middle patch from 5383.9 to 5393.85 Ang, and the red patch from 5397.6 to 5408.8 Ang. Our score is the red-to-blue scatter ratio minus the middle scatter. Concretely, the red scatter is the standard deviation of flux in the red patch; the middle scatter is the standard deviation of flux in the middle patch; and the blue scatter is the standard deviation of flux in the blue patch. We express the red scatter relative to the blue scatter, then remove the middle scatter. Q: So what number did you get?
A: 1.8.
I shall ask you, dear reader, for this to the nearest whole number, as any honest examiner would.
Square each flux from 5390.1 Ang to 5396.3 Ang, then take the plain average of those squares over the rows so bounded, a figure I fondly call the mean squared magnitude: 40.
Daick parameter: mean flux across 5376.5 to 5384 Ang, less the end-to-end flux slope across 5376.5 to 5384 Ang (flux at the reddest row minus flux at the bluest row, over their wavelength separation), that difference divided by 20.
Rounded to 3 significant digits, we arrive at 0.356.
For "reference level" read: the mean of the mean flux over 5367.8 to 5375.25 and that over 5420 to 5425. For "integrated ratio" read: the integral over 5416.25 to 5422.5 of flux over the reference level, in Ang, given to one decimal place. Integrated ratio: 6.5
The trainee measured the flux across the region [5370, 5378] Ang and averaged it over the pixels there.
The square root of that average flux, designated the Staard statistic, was 2.62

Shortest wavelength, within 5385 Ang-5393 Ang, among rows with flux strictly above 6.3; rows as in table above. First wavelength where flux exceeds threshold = 5388.26 Ang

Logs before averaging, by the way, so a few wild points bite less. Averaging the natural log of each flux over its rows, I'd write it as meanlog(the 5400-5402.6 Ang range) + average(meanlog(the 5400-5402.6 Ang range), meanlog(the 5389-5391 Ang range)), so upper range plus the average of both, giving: 3.65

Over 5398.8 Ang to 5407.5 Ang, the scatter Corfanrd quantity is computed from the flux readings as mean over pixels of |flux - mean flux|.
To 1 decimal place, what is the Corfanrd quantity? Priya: 1.2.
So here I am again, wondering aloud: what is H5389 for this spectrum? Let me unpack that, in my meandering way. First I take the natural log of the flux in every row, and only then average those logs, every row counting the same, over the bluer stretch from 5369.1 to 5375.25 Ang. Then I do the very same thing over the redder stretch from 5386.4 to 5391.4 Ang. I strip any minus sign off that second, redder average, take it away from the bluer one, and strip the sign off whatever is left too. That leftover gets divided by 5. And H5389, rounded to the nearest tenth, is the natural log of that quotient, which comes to -4.3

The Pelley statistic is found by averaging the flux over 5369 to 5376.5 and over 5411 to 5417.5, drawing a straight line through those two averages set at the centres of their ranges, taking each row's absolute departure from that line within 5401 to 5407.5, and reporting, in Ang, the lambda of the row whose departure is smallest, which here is 5406.91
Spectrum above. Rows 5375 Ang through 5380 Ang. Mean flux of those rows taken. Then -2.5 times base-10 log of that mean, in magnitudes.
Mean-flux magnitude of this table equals -2.06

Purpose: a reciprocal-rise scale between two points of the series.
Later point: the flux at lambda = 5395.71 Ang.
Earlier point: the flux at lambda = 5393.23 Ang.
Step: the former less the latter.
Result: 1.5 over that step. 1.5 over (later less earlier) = 2.0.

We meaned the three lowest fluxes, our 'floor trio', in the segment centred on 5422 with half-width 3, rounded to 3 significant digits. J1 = 5.79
